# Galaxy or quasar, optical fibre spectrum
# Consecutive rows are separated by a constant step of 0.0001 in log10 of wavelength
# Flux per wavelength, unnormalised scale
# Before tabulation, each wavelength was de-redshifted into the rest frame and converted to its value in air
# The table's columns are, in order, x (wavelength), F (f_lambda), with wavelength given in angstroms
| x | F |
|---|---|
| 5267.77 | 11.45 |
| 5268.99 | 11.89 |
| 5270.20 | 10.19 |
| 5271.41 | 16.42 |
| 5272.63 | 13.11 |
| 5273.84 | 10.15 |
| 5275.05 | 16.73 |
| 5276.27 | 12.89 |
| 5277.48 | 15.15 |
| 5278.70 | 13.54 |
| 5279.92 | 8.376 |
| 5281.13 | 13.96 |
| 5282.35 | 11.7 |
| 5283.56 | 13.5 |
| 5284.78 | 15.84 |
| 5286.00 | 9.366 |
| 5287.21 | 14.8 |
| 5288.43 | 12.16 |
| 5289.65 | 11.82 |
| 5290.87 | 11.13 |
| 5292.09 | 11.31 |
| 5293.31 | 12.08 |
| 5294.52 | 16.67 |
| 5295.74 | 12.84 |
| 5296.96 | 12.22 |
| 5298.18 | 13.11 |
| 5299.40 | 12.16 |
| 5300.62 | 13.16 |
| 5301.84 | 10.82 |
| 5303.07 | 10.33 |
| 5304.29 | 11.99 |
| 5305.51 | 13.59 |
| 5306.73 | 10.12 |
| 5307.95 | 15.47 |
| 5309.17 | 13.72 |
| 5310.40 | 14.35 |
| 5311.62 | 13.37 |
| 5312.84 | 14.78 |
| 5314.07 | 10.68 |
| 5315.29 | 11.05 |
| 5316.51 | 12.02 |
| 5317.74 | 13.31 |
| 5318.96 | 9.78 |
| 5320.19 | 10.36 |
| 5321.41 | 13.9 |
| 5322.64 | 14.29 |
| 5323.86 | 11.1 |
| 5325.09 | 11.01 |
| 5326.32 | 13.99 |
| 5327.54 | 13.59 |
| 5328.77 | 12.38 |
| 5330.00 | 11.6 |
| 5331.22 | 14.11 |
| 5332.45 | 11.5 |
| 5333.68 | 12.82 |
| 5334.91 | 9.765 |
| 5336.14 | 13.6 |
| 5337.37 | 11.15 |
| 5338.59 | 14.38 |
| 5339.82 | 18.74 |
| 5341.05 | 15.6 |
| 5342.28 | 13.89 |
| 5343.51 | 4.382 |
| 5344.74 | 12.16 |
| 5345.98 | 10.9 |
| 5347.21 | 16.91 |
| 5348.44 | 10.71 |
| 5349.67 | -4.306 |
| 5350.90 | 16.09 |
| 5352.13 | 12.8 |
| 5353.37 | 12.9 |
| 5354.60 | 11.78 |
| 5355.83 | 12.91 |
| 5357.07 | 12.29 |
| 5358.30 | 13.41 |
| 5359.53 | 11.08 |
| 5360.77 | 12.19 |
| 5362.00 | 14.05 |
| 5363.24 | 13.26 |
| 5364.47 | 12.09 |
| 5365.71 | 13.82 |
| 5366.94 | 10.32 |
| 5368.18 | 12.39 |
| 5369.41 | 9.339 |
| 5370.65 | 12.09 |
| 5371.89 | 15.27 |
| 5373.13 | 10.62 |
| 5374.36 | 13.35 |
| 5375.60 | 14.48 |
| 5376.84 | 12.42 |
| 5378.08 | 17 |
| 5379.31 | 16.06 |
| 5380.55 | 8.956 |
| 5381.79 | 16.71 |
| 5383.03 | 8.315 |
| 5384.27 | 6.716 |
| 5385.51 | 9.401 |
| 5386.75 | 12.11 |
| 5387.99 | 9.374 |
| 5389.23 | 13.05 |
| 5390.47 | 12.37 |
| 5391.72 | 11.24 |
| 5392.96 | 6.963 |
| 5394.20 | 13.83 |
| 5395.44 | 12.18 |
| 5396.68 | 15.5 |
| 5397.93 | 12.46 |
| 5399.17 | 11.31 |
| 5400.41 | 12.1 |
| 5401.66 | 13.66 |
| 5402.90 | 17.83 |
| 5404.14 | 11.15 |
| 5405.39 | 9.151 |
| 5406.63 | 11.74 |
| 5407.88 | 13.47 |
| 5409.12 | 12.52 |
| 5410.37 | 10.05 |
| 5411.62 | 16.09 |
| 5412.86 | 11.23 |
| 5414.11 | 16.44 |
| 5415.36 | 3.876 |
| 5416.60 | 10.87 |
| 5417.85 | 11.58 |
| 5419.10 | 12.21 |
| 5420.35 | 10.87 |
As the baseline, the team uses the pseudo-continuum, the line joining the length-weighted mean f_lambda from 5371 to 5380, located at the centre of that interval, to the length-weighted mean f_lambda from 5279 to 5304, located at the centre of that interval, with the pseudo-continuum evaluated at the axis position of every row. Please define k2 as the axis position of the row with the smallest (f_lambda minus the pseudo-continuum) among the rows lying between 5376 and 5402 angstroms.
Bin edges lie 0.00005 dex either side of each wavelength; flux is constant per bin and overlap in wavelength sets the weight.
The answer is 5384.27 angstroms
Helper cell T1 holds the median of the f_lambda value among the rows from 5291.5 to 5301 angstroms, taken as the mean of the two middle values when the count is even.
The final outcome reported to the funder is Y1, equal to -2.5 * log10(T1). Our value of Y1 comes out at -2.74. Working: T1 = 12.5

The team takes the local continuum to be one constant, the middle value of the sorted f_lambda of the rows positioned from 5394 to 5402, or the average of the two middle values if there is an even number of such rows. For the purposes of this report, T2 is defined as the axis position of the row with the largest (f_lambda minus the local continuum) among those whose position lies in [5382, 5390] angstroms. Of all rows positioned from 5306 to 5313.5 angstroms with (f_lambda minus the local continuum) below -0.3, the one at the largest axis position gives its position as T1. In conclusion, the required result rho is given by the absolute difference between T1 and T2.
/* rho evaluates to 82.5 angstroms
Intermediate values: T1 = 5306.73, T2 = 5389.23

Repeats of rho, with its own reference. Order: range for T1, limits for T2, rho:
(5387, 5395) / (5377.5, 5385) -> 14.9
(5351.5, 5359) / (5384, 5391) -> 34.6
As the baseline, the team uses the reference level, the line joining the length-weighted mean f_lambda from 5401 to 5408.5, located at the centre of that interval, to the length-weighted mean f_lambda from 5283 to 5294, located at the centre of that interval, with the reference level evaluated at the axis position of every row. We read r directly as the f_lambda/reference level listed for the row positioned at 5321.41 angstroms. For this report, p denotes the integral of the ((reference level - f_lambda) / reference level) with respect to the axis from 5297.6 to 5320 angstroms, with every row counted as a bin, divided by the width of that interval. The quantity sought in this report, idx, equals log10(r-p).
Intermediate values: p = 0.01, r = 1.11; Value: 0.039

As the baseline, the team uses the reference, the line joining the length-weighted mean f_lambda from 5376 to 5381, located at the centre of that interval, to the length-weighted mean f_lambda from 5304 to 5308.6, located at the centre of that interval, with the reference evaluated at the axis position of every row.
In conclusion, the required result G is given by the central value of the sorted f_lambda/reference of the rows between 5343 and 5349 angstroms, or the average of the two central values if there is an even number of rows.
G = 0.814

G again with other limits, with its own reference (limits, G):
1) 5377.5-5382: 1.184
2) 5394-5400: 0.886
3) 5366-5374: 0.827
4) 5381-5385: 0.599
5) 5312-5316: 0.850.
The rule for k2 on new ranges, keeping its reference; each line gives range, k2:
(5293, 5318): 5306.73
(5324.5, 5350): 5349.67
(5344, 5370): 5349.67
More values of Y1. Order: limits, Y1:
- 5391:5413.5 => -2.71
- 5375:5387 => -2.72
